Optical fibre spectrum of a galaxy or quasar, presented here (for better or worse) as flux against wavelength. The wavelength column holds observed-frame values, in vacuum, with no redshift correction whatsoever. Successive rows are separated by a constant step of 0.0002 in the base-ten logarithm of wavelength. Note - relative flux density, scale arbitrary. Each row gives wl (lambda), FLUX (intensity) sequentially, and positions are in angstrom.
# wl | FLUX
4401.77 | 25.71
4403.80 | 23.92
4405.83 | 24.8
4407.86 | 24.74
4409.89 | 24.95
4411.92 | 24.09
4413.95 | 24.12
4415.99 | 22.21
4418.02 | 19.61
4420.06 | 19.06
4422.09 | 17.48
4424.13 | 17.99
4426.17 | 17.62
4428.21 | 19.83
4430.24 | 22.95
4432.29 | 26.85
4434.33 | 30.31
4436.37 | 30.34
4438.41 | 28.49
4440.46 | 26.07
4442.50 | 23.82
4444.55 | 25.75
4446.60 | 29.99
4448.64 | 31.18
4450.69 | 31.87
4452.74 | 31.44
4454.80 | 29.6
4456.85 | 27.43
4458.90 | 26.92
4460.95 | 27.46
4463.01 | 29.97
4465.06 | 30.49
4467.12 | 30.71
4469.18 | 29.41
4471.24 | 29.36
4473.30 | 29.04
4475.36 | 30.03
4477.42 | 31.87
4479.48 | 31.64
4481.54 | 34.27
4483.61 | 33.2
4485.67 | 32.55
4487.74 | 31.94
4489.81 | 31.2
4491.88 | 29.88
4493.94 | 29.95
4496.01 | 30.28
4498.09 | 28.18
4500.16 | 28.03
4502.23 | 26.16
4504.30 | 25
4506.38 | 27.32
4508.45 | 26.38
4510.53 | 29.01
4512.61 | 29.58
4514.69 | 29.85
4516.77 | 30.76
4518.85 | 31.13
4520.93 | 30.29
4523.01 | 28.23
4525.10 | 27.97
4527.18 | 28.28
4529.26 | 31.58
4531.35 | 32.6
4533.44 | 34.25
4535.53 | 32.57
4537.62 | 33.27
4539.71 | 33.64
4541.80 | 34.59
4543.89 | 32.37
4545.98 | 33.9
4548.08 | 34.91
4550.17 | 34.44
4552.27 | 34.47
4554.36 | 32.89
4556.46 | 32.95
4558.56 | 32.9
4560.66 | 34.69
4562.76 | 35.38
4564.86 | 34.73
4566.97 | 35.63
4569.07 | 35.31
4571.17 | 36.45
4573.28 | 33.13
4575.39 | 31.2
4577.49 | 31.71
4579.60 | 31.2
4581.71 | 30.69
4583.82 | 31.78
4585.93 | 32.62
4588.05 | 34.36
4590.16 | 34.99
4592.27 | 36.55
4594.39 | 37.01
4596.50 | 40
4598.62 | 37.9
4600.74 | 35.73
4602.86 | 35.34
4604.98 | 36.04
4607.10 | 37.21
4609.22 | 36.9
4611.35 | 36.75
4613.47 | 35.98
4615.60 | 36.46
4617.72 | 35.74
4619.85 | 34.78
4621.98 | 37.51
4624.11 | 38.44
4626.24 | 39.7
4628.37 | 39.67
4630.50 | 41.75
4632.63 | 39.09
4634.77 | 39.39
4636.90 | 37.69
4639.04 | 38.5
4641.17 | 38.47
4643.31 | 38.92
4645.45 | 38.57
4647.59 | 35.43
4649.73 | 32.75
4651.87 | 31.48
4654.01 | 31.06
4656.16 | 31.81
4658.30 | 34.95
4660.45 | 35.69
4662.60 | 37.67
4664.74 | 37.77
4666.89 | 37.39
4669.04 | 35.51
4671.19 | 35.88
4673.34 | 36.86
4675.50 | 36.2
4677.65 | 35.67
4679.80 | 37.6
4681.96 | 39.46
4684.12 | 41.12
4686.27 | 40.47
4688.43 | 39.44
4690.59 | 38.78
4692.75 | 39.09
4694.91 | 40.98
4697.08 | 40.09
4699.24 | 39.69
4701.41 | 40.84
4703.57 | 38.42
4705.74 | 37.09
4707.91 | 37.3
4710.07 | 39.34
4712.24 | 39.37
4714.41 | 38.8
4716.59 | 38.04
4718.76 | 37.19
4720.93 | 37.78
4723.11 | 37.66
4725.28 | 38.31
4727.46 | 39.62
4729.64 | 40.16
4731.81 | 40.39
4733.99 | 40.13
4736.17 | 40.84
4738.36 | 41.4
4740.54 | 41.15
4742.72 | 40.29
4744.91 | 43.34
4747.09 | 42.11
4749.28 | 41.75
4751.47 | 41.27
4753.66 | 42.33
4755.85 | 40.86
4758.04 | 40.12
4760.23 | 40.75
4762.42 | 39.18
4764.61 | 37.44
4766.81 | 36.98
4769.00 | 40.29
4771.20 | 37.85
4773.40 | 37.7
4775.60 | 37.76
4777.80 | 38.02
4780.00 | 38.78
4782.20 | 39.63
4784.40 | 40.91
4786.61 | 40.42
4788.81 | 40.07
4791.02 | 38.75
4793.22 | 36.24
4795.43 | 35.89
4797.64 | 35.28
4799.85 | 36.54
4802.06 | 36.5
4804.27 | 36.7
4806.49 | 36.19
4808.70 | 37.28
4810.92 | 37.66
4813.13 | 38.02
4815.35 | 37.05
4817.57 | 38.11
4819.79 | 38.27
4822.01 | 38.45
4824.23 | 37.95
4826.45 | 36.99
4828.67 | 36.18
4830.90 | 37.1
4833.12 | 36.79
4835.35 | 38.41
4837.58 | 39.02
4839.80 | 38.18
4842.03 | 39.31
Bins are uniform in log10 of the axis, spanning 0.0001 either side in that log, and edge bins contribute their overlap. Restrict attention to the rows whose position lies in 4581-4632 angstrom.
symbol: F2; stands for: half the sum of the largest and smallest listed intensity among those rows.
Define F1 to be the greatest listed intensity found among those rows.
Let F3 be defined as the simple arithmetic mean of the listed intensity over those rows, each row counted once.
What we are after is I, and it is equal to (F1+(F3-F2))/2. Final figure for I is 21.0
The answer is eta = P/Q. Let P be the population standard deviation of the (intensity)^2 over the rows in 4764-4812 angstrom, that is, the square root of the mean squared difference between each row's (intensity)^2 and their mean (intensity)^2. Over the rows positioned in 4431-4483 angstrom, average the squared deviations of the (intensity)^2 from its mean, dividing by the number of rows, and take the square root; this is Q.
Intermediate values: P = 119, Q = 132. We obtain 0.90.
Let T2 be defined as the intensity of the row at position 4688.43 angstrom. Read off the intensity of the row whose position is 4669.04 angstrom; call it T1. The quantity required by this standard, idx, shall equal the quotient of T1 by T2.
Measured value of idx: 0.9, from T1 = 35.51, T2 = 39.44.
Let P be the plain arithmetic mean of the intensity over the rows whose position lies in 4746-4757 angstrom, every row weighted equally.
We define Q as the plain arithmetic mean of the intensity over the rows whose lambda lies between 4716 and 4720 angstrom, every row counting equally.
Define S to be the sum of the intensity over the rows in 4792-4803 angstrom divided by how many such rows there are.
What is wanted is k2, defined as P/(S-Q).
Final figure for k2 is -27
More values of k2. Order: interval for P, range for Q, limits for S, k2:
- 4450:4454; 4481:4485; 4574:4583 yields -12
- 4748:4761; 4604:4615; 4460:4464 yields -5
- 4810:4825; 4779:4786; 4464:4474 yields -4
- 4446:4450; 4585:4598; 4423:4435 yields -2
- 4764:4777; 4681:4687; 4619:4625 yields -11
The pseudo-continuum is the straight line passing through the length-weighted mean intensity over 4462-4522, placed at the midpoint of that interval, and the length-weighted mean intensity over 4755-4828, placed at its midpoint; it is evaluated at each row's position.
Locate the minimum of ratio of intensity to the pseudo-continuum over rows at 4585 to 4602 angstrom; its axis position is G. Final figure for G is 4585.93 angstrom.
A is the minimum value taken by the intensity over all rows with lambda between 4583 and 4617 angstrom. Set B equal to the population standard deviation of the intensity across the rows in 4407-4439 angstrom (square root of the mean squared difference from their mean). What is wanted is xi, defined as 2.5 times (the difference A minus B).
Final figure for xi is 69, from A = 31.78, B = 4.21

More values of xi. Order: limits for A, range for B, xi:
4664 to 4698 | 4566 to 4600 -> 82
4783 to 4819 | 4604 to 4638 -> 84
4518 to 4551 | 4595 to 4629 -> 66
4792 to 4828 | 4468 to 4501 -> 84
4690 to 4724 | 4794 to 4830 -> 90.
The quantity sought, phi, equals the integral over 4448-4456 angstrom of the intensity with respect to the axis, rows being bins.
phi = 247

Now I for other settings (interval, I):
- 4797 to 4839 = 19.6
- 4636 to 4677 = 19.9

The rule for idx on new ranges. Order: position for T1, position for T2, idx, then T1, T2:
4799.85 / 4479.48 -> 1.2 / 36.54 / 31.64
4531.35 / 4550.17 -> 0.9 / 32.6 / 34.44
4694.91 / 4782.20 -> 1.0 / 40.98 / 39.63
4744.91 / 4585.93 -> 1.3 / 43.34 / 32.62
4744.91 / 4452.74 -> 1.4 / 43.34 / 31.44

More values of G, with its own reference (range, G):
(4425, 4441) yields 4426.17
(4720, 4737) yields 4723.11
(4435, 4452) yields 4442.50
